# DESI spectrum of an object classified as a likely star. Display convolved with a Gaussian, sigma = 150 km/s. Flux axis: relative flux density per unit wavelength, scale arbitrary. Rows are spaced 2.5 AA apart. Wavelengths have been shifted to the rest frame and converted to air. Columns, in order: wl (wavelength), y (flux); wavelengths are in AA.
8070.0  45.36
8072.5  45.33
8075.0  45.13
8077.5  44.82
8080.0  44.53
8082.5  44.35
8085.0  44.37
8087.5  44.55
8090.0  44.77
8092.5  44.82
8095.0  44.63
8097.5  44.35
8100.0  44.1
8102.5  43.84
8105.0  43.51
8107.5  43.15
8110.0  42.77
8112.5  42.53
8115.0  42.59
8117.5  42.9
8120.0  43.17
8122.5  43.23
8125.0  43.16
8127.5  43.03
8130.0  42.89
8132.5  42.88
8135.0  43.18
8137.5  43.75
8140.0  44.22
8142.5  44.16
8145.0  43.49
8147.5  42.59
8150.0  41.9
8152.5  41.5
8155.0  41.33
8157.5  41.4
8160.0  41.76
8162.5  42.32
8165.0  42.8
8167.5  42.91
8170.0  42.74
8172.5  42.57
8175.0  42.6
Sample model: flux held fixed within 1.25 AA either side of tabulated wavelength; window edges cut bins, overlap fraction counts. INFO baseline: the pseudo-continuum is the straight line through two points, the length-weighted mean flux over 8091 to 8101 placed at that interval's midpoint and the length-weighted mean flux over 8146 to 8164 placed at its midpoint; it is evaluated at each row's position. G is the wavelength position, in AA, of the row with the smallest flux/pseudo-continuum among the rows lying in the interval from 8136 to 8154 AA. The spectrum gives 8152.5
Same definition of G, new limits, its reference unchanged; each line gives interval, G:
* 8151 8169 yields 8155.0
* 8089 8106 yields 8105.0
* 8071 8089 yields 8082.5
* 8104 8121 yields 8112.5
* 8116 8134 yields 8117.5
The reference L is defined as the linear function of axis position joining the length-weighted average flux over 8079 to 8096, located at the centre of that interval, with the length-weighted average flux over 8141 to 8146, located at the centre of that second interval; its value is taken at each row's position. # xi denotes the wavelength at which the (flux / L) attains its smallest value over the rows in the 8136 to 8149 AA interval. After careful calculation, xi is 8147.5 AA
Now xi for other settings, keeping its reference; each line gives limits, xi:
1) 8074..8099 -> 8082.5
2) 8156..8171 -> 8157.5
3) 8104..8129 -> 8112.5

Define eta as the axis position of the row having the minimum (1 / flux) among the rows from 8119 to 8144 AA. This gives 8140.0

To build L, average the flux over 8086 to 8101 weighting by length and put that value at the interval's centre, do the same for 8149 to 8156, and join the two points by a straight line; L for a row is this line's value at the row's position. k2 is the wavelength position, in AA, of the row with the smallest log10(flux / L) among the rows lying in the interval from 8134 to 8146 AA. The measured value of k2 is 8135.0 AA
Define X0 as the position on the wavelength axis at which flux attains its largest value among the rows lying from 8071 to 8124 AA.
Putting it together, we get 8072.5 AA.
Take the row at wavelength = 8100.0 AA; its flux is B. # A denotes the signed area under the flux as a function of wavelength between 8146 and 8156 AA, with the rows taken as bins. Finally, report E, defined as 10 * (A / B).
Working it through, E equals 95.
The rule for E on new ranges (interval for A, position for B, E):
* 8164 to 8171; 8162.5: 71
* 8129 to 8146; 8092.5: 165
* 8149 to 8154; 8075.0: 46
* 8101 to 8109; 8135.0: 81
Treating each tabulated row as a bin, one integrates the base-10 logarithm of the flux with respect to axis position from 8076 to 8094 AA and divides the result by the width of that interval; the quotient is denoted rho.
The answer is 1.65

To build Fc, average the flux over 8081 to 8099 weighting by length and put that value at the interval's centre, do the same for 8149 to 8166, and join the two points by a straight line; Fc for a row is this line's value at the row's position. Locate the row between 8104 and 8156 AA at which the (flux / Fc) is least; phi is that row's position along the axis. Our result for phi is 8112.5 AA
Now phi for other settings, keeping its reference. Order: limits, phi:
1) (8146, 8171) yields 8155.0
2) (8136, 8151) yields 8150.0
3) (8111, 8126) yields 8112.5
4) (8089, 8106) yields 8105.0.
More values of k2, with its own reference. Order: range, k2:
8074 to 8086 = 8082.5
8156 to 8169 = 8157.5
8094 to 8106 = 8105.0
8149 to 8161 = 8155.0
